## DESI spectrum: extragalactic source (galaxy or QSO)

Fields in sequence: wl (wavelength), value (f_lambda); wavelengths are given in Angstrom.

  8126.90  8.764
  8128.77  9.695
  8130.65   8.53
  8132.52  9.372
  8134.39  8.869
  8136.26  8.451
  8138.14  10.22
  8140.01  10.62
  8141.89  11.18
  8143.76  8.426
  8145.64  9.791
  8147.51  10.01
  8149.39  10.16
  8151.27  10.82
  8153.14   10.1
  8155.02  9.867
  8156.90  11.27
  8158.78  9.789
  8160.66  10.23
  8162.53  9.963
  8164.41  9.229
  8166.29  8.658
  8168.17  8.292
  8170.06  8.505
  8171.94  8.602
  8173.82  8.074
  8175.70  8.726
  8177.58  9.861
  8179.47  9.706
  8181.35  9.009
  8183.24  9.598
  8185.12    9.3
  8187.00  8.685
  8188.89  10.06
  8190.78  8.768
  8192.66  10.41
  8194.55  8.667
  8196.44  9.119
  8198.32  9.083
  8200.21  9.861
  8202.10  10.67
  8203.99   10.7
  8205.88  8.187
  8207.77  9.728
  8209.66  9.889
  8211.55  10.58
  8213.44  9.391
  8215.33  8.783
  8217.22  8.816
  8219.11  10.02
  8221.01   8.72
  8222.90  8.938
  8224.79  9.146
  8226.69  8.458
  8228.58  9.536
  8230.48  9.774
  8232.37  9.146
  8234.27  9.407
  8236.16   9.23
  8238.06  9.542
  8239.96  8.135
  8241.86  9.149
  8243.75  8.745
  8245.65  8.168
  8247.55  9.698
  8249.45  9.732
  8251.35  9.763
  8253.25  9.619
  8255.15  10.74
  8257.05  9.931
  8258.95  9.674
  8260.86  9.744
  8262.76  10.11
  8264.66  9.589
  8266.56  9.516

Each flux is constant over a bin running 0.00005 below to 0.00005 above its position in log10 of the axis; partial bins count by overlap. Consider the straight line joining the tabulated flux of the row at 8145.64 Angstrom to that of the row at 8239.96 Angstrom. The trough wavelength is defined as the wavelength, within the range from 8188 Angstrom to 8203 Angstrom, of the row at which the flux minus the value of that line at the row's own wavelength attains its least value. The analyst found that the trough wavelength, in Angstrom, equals 8194.55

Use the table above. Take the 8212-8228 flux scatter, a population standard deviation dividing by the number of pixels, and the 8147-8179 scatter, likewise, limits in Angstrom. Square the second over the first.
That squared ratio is 3.9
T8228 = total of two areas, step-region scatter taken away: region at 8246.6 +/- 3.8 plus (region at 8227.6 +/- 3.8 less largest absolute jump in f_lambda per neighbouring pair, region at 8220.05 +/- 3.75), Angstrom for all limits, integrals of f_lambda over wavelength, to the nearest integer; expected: 138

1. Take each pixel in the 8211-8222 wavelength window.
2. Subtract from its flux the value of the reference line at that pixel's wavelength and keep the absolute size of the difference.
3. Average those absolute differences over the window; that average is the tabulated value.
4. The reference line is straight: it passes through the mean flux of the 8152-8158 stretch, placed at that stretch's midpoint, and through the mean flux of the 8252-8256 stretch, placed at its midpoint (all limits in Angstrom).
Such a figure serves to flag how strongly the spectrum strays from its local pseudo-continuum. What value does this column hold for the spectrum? 1.0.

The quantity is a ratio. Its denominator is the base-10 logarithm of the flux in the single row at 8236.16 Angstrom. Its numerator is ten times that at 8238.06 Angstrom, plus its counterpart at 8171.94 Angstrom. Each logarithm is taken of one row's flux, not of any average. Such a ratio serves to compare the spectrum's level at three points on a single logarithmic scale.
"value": 11.1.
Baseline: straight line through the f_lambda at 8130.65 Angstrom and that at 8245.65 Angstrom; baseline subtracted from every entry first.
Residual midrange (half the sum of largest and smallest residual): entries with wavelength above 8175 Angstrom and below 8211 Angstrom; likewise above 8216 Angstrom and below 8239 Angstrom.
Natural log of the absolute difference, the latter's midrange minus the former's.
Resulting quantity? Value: -1.9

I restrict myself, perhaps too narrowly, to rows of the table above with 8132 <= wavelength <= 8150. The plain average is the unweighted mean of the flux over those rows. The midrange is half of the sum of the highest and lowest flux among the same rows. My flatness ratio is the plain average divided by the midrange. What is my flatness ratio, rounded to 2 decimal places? 0.99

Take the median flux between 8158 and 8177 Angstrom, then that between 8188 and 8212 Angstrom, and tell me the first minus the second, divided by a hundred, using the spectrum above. -0.012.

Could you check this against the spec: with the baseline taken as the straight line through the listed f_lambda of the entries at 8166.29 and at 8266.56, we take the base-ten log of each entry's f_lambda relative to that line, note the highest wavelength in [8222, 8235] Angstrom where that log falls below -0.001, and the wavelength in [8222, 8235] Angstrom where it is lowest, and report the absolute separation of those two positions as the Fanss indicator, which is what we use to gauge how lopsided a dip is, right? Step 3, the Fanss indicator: 5.7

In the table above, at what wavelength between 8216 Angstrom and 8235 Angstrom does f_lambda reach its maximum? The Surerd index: 8219.11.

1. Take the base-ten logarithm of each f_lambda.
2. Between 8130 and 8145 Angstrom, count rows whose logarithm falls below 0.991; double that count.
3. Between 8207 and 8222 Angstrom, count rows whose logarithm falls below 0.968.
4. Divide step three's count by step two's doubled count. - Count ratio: 0.30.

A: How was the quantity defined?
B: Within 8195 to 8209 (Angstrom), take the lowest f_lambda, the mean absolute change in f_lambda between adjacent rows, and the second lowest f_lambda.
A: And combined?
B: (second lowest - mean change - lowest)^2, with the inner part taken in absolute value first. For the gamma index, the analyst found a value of 0.00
